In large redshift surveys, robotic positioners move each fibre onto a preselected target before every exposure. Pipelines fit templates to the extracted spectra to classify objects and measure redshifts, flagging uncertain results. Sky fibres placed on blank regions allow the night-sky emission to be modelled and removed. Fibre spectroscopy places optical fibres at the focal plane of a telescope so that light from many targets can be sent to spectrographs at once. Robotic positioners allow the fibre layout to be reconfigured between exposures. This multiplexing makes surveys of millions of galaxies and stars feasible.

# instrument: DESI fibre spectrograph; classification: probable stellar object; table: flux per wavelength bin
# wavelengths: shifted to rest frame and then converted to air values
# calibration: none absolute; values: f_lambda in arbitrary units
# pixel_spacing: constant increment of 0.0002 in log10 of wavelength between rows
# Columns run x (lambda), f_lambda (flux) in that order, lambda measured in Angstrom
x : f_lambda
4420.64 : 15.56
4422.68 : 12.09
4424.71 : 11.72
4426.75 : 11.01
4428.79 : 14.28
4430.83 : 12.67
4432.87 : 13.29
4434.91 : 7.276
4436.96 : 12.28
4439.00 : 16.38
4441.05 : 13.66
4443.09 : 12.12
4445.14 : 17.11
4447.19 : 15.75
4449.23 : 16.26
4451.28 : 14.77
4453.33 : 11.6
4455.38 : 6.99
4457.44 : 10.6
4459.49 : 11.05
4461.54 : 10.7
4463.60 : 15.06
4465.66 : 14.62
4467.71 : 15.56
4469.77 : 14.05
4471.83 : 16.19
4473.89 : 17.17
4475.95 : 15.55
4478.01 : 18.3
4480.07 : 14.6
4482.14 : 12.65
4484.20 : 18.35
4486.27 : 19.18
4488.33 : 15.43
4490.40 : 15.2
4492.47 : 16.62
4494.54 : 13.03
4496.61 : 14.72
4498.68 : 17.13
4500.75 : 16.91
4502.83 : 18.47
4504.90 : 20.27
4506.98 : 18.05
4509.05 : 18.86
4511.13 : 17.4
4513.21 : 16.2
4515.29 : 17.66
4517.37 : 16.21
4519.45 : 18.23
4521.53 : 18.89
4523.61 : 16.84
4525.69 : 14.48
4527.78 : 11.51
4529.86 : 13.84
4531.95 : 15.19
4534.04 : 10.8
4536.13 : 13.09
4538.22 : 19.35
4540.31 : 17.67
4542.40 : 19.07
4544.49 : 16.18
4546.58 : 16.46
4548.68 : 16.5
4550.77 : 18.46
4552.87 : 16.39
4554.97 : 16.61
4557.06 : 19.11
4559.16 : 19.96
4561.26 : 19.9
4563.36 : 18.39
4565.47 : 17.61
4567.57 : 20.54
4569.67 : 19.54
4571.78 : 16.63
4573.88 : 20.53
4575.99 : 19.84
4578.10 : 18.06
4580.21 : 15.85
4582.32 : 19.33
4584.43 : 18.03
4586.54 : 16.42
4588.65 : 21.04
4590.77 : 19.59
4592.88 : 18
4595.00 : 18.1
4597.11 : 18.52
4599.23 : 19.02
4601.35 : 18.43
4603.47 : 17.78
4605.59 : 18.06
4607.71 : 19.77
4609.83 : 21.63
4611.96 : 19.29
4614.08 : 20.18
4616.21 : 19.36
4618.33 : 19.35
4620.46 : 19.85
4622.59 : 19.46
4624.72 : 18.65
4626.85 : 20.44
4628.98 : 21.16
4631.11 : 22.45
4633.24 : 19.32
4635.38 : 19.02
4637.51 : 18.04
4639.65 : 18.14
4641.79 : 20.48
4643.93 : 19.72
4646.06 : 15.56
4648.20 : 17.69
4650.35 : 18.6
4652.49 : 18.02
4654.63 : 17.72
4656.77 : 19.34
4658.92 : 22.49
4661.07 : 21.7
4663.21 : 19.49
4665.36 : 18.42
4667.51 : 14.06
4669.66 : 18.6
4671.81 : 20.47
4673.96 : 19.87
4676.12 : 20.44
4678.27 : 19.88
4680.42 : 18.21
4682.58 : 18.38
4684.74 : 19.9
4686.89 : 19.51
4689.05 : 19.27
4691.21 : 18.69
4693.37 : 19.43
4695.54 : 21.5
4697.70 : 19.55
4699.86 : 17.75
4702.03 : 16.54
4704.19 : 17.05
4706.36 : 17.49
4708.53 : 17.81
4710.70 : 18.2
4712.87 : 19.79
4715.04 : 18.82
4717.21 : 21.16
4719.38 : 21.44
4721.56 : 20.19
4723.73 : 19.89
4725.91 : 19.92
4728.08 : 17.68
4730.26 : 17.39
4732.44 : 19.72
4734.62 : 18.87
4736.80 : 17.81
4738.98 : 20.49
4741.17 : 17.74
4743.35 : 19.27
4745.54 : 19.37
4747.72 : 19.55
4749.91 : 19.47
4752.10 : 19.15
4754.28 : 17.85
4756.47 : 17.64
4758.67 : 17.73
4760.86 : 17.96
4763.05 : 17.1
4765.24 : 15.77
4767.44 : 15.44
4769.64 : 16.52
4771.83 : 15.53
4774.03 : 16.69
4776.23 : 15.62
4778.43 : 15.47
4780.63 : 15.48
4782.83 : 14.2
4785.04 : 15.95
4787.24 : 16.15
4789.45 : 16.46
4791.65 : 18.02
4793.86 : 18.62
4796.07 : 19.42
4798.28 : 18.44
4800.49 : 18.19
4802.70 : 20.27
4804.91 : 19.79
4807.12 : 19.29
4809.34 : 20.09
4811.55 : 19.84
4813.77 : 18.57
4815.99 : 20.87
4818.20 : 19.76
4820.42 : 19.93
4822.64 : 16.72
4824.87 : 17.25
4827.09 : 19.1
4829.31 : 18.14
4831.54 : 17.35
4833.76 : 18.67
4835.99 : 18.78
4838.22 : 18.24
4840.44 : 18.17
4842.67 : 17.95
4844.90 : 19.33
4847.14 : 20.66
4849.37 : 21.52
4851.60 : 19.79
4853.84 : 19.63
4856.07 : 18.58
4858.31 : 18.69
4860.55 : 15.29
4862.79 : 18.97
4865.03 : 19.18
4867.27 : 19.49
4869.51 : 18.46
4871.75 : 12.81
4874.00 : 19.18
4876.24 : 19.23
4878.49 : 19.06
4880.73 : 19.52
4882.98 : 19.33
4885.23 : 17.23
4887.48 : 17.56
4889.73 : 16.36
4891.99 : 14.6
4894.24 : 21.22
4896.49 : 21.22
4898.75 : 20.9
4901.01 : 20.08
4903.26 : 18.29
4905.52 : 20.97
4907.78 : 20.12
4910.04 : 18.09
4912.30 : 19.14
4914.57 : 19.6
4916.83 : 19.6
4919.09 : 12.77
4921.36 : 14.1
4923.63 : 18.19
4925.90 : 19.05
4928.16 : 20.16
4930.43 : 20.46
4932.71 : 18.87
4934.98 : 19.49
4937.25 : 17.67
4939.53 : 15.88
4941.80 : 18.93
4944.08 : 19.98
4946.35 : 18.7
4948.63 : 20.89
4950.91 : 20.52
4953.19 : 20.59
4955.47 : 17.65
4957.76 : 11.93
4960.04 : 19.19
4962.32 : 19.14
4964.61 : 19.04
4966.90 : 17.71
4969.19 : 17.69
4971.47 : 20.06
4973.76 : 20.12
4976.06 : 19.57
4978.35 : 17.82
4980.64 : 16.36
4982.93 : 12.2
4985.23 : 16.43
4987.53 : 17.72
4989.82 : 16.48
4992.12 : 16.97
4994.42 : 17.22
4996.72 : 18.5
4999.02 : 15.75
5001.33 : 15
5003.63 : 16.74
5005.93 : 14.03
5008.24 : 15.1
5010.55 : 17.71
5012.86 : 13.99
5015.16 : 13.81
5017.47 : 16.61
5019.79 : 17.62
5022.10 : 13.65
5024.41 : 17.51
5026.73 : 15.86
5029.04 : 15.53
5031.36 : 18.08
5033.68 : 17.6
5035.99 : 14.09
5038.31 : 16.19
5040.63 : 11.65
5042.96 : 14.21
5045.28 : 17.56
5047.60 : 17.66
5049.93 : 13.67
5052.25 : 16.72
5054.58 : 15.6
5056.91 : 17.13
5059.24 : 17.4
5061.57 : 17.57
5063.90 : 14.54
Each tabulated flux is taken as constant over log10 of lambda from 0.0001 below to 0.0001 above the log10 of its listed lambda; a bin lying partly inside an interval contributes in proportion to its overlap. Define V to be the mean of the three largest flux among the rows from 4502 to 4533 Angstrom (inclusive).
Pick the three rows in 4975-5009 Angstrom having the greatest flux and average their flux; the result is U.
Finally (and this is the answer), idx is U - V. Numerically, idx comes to -0.7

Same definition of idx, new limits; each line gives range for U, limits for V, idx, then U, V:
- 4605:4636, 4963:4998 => 1.8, 21.7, 19.9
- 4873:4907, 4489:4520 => 1.9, 21.1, 19.2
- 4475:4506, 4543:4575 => -1.0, 19.3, 20.3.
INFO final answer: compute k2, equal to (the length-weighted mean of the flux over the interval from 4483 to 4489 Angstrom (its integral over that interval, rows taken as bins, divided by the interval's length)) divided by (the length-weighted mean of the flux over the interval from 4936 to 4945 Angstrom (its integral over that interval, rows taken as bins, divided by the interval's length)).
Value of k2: 0.98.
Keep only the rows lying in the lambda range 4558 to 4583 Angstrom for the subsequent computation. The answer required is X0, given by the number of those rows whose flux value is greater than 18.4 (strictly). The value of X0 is 7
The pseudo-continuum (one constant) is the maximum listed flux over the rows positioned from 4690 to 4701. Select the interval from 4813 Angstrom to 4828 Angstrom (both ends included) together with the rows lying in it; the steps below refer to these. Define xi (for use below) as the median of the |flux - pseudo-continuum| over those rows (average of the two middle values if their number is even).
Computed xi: 2.4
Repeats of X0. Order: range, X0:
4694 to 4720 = 6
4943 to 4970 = 8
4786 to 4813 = 8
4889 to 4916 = 8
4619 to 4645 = 10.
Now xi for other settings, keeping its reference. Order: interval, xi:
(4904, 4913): 1.9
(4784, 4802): 3.4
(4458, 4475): 6.7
